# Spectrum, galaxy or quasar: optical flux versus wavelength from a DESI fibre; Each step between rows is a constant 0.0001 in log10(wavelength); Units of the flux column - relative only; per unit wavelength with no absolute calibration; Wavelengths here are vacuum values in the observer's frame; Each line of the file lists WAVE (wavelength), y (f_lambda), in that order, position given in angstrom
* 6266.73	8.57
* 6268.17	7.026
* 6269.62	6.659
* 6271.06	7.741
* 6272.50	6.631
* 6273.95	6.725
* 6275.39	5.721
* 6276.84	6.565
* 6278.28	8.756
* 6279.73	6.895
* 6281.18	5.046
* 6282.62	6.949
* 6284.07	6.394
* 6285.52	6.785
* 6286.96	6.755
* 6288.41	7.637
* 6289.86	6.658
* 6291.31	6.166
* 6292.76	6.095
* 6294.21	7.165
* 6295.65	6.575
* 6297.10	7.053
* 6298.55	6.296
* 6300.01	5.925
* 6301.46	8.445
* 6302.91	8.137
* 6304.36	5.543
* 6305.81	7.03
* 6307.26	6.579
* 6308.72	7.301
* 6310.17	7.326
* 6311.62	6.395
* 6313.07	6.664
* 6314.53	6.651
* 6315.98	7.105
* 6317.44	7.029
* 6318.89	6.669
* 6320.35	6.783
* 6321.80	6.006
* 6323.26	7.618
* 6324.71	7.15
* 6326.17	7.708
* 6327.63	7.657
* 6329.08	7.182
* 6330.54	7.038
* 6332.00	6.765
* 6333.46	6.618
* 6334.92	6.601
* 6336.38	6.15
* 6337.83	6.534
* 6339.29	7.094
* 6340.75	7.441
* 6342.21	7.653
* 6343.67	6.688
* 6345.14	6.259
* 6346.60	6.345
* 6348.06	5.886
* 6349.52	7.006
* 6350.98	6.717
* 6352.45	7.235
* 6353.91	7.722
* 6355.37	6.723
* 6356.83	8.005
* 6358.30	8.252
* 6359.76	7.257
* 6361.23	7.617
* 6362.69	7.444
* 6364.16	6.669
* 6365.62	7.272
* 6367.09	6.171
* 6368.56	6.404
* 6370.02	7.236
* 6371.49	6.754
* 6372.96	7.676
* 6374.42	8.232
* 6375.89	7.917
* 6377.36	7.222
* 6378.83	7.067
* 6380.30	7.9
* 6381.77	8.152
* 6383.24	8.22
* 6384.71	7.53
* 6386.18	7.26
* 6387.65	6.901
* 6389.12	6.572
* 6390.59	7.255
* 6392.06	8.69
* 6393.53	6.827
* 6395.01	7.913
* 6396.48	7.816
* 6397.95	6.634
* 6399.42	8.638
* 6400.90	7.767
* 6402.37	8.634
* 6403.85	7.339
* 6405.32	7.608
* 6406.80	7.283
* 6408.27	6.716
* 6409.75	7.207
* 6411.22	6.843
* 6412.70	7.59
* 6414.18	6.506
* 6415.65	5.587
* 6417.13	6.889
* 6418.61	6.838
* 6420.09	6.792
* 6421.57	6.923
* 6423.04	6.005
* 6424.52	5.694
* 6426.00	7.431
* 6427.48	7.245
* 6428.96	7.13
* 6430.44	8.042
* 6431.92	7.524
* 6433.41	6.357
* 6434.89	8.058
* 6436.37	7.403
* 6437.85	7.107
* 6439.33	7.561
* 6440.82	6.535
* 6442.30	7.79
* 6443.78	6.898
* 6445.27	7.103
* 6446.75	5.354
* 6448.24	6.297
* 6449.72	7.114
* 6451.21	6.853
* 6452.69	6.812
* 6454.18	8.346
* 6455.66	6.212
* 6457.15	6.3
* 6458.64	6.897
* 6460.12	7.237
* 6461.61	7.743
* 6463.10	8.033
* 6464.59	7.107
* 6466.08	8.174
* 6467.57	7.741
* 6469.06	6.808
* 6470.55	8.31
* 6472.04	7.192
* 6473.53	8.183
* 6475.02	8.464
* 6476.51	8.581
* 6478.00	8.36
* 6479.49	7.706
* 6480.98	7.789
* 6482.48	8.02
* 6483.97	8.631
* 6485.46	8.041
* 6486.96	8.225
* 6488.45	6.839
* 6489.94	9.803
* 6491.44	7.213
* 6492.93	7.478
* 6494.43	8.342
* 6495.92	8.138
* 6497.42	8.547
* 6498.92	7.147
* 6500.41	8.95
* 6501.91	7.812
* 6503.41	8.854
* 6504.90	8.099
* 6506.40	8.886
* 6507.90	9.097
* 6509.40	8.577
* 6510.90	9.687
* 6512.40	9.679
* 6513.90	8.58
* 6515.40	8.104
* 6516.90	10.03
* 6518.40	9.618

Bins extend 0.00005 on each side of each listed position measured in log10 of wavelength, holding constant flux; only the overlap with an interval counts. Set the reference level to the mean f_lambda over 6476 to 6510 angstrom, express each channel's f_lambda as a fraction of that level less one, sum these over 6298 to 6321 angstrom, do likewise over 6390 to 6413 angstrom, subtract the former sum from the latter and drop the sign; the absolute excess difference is 1.3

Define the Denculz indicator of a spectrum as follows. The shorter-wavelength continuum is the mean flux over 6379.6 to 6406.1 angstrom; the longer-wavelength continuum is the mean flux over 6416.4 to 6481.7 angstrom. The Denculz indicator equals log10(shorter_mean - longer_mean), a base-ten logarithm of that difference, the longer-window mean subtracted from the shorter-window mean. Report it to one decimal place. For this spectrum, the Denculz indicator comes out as -0.4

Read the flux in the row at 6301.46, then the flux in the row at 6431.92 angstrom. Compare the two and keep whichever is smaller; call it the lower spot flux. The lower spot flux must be 7.52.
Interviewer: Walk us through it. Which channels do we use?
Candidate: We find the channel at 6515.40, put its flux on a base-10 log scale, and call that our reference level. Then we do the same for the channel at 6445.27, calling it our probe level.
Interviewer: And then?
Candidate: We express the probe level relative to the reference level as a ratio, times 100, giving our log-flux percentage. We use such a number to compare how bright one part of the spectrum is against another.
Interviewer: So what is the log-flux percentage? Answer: 93.7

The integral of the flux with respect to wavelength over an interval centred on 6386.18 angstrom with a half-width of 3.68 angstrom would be 54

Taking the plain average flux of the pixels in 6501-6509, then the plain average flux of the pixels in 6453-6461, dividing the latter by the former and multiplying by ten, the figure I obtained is 8.2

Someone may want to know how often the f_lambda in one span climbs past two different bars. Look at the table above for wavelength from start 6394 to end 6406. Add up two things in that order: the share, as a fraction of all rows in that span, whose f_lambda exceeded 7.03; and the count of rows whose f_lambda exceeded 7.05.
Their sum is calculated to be 8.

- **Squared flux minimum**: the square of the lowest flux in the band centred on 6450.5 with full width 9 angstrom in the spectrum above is 29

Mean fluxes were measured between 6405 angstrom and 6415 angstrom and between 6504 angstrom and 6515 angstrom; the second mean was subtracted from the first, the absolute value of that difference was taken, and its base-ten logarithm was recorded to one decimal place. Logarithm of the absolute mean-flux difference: 0.3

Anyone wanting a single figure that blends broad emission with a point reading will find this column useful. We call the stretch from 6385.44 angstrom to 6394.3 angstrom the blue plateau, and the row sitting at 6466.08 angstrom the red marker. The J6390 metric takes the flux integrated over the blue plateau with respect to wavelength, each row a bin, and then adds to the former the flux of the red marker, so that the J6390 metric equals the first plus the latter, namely 72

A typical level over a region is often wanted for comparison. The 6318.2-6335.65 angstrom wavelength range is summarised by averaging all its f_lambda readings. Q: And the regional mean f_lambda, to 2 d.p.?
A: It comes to 6.98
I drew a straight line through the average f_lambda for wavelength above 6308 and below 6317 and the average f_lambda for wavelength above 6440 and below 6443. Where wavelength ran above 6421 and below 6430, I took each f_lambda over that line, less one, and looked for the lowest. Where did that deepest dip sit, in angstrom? 6424.52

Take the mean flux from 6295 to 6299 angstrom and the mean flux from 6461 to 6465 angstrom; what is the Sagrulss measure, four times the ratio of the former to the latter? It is 3.5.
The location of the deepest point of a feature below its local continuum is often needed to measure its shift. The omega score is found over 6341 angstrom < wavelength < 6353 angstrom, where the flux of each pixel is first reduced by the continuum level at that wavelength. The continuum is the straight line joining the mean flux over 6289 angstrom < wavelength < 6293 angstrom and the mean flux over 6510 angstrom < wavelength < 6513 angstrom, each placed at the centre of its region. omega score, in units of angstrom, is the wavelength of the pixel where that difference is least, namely 6348.06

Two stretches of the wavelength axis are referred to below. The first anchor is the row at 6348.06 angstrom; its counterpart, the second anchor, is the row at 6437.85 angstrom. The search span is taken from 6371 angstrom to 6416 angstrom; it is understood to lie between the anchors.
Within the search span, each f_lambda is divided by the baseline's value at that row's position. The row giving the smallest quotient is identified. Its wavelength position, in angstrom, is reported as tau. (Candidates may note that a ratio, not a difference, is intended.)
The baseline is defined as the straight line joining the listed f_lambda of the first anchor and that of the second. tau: 6415.65 angstrom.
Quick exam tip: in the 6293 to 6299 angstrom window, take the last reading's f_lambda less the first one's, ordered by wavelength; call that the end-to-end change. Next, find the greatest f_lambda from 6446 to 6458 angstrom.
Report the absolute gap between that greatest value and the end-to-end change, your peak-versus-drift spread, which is 9.2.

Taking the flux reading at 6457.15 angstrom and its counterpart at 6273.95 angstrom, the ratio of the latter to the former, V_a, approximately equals 1.07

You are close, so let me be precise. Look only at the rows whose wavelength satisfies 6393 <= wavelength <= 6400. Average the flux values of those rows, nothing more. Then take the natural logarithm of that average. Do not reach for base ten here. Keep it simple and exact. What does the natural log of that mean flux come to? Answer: 2.02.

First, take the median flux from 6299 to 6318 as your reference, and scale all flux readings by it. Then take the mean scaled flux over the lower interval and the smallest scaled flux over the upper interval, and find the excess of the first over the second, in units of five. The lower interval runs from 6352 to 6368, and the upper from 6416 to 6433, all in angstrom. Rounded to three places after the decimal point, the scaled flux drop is 0.046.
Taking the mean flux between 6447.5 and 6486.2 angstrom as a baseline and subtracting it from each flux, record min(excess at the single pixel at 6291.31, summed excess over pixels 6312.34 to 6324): -6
